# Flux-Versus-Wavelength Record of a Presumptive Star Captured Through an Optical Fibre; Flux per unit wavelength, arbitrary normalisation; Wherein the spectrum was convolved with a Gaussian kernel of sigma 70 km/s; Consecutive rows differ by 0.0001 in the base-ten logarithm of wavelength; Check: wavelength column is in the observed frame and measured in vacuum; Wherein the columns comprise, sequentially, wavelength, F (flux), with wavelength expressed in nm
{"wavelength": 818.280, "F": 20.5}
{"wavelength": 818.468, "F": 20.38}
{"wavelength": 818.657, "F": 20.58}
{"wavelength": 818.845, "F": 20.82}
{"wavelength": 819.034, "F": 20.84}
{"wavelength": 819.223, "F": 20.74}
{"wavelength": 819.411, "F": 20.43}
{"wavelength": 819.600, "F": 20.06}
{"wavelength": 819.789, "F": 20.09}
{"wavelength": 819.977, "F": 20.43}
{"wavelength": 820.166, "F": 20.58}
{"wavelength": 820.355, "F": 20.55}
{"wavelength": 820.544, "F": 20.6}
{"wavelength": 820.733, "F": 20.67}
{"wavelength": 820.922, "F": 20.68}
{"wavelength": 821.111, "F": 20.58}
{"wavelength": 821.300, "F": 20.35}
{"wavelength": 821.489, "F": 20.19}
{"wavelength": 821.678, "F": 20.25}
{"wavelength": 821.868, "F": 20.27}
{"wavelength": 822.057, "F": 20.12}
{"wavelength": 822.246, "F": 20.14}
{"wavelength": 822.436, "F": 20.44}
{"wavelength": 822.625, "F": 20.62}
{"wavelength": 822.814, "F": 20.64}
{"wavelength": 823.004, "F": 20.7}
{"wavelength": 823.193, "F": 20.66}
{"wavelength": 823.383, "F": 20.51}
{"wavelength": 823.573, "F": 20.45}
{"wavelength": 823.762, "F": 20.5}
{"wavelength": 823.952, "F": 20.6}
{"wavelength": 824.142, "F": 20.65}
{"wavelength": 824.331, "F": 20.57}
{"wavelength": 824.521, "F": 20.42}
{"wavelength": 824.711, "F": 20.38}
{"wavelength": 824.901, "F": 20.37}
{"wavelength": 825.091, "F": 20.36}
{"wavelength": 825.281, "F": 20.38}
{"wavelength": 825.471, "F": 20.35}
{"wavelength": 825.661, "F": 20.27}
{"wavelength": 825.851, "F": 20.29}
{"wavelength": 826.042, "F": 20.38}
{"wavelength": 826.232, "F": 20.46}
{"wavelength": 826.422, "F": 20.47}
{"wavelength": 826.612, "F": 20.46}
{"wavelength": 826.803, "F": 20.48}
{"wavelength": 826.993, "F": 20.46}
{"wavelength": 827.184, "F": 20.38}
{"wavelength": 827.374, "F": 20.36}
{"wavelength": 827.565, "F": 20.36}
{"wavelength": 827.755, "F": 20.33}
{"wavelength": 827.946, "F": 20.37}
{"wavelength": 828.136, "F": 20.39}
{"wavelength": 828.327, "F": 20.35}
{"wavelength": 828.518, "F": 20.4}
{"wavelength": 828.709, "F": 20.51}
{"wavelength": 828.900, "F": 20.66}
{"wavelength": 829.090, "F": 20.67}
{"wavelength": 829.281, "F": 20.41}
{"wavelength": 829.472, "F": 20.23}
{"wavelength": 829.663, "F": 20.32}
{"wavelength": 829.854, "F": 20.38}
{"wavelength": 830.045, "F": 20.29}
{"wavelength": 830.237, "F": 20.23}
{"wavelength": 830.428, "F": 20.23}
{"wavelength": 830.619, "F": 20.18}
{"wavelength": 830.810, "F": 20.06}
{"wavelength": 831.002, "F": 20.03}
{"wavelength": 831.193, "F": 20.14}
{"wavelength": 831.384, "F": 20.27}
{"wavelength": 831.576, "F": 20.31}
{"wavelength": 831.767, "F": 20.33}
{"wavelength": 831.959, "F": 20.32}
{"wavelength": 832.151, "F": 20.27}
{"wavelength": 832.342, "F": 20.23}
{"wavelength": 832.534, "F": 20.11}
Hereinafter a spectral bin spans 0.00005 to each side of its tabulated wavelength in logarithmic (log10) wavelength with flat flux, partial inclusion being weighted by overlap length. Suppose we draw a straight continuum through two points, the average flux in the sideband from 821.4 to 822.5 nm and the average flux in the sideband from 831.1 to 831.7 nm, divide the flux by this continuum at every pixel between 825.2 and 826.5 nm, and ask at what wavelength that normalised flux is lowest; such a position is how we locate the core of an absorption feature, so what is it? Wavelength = 825.661 nm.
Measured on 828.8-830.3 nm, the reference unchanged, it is 830.237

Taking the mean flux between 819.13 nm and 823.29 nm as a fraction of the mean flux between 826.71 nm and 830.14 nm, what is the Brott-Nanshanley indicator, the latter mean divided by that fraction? 20.4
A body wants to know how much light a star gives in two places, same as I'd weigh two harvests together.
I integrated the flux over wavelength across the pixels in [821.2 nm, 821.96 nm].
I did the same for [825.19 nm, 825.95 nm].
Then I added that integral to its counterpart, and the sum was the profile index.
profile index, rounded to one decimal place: 30.8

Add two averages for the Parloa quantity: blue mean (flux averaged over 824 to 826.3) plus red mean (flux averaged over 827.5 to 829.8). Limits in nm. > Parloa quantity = 40.8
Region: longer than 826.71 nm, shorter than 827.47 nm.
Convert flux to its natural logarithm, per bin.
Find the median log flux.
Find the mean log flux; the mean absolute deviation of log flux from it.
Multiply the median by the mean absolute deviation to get 0.007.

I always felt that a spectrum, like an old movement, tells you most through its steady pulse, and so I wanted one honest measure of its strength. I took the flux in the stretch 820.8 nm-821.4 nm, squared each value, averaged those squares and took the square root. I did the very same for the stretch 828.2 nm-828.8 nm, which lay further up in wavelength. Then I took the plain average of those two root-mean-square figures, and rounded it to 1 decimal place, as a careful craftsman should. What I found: 20.5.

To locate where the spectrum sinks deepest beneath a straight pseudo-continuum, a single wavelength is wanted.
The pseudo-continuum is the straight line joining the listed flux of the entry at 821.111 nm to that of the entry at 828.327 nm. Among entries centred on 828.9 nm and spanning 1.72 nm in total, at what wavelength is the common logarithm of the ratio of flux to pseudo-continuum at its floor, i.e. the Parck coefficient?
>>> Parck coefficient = 829.472 nm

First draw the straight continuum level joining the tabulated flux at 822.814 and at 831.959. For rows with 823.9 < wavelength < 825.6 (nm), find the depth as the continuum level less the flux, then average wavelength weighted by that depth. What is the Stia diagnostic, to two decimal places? 825.04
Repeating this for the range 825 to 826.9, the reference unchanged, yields 825.68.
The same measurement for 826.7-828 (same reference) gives 827.50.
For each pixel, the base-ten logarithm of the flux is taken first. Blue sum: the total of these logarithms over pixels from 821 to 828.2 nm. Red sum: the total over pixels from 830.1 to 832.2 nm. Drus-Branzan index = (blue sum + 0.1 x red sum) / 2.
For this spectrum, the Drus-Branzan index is 25.6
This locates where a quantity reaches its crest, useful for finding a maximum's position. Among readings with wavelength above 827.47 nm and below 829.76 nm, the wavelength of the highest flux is 829.090 nm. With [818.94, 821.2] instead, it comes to 819.034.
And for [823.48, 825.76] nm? 824.142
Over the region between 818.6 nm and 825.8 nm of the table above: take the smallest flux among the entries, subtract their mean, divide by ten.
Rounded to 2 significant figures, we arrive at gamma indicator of -0.041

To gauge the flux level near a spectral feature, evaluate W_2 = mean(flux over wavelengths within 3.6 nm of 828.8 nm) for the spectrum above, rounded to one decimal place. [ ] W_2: 20.3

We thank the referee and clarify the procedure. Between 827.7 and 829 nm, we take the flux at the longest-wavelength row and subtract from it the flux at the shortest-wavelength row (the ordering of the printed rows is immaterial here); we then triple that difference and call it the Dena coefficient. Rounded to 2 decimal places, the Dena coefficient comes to 0.99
